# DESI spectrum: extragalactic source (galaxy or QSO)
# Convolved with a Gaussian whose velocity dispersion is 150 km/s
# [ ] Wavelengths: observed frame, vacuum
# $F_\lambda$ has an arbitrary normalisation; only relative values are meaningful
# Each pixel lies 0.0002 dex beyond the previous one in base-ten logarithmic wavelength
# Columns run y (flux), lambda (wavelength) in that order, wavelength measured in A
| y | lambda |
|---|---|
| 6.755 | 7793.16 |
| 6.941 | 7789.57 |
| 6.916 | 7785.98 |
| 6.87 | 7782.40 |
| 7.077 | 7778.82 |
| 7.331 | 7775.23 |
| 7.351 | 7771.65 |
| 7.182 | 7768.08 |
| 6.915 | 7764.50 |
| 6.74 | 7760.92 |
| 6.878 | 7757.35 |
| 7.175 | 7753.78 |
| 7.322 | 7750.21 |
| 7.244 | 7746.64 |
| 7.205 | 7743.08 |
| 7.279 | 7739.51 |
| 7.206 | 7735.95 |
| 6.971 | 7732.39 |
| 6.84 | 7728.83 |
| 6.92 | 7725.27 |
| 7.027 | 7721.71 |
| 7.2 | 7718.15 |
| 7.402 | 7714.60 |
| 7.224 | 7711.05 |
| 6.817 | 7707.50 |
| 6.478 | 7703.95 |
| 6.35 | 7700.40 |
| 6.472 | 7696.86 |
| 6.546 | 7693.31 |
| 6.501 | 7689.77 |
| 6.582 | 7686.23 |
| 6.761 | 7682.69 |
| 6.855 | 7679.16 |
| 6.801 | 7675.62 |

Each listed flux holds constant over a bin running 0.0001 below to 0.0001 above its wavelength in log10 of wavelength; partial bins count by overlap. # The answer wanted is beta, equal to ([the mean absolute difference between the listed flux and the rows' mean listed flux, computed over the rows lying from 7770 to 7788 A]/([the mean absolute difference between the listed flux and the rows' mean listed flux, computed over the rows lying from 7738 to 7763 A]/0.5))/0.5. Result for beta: 1.0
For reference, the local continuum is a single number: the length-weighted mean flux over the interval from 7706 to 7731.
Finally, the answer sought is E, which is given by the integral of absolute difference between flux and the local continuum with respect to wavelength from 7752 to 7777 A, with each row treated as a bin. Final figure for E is 5.2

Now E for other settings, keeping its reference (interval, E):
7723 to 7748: 4.0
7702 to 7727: 6.0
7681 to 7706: 13.3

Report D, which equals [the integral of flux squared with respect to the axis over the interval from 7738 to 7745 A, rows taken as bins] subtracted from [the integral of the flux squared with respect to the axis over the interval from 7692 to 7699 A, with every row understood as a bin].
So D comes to -72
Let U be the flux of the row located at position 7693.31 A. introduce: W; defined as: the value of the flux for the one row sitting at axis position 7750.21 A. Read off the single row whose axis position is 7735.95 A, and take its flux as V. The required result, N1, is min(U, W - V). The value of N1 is 0.1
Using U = 6.546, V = 7.206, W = 7.322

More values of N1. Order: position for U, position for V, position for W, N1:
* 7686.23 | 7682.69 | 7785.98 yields 0.2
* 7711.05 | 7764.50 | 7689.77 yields -0.4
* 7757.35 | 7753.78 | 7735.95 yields 0.0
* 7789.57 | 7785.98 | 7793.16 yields -0.2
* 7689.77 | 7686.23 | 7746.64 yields 0.7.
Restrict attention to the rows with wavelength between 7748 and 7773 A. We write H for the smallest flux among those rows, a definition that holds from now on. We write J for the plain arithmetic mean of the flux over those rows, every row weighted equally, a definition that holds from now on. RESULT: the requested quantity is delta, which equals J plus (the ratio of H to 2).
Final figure 10.5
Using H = 6.74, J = 7.08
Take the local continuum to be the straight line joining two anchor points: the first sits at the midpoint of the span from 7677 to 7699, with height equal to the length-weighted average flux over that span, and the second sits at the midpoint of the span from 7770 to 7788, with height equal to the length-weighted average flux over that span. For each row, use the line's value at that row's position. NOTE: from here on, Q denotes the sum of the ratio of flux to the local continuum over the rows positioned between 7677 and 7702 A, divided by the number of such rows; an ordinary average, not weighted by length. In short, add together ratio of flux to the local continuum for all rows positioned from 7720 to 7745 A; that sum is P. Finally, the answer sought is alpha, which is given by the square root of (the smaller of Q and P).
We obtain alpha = 0.996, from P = 7.21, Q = 0.99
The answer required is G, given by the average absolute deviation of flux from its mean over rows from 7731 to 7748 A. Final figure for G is 0.08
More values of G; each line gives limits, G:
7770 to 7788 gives 0.19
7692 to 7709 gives 0.12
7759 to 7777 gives 0.22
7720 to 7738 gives 0.10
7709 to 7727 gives 0.14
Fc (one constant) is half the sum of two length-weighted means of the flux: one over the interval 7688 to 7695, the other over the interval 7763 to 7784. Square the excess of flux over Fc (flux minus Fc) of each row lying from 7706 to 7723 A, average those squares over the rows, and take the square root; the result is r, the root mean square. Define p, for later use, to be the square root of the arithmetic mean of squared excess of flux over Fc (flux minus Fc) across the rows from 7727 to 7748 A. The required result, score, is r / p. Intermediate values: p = 0.339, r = 0.37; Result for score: 1.08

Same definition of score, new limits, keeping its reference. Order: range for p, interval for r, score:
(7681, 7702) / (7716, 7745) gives 0.94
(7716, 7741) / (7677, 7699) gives 0.88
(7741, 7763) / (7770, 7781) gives 1.31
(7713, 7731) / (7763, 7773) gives 1.15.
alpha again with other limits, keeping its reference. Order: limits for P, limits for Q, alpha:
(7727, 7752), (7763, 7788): 1.001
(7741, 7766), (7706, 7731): 1.021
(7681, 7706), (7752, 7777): 1.004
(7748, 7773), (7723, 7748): 1.016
